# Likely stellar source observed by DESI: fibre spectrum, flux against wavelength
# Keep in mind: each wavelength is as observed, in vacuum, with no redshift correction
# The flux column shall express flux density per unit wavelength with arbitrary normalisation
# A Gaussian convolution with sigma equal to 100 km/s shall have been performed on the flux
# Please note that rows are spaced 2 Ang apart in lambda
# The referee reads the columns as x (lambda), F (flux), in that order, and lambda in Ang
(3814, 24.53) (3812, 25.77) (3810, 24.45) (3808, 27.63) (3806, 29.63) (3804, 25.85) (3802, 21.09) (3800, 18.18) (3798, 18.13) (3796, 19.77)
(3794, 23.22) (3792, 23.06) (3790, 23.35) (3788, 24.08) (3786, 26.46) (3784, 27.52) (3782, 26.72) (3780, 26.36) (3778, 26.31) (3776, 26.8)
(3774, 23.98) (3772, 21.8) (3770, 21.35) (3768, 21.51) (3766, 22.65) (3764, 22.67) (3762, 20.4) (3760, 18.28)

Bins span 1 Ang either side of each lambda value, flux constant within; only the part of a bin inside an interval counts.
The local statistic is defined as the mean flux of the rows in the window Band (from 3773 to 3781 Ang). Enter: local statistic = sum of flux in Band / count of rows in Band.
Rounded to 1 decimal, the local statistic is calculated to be 25.9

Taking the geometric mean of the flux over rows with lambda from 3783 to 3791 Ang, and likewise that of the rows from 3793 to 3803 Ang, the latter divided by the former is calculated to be 0.79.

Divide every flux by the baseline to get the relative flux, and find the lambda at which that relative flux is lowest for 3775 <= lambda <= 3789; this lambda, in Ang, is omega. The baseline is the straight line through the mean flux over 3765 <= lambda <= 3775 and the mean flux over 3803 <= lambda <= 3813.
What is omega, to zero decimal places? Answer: 3788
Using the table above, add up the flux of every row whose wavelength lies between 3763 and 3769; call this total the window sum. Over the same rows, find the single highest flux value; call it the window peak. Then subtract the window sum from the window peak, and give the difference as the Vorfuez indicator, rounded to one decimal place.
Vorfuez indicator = -44.2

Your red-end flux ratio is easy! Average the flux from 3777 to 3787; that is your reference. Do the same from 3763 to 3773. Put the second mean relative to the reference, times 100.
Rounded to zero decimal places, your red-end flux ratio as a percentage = 82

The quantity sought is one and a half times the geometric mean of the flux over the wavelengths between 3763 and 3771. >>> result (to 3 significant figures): 33.1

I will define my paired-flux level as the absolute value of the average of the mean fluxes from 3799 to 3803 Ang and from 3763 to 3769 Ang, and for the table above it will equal 21.0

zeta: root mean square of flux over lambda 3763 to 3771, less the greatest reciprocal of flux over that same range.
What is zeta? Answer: 22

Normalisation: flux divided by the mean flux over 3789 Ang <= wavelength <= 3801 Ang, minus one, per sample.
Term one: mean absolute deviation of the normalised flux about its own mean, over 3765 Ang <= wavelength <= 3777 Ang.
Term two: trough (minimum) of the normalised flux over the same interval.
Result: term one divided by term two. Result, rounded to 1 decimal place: 4.0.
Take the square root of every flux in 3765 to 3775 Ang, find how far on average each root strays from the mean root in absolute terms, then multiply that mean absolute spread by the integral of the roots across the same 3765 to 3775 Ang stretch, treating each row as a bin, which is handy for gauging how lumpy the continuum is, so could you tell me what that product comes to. 4.2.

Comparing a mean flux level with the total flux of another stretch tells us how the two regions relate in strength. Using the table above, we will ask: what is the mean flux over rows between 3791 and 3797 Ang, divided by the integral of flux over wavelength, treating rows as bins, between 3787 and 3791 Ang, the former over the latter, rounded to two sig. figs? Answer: 0.23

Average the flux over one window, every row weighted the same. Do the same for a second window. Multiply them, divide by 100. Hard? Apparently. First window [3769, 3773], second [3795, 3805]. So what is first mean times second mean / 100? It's 4.4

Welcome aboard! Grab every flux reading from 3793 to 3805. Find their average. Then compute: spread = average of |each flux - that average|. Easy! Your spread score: 2.3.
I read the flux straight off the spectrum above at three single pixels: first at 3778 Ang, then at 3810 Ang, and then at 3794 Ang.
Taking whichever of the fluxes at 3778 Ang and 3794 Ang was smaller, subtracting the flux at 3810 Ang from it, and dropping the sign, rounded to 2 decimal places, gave 1.23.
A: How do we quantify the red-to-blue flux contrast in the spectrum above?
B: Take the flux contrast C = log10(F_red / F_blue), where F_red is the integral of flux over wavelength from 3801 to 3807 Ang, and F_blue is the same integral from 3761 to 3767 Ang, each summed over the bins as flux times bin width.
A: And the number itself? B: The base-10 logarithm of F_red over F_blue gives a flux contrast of 0.07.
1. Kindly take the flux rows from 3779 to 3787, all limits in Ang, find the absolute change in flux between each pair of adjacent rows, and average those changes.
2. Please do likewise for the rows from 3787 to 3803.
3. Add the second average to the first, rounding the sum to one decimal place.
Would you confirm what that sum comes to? 2.1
